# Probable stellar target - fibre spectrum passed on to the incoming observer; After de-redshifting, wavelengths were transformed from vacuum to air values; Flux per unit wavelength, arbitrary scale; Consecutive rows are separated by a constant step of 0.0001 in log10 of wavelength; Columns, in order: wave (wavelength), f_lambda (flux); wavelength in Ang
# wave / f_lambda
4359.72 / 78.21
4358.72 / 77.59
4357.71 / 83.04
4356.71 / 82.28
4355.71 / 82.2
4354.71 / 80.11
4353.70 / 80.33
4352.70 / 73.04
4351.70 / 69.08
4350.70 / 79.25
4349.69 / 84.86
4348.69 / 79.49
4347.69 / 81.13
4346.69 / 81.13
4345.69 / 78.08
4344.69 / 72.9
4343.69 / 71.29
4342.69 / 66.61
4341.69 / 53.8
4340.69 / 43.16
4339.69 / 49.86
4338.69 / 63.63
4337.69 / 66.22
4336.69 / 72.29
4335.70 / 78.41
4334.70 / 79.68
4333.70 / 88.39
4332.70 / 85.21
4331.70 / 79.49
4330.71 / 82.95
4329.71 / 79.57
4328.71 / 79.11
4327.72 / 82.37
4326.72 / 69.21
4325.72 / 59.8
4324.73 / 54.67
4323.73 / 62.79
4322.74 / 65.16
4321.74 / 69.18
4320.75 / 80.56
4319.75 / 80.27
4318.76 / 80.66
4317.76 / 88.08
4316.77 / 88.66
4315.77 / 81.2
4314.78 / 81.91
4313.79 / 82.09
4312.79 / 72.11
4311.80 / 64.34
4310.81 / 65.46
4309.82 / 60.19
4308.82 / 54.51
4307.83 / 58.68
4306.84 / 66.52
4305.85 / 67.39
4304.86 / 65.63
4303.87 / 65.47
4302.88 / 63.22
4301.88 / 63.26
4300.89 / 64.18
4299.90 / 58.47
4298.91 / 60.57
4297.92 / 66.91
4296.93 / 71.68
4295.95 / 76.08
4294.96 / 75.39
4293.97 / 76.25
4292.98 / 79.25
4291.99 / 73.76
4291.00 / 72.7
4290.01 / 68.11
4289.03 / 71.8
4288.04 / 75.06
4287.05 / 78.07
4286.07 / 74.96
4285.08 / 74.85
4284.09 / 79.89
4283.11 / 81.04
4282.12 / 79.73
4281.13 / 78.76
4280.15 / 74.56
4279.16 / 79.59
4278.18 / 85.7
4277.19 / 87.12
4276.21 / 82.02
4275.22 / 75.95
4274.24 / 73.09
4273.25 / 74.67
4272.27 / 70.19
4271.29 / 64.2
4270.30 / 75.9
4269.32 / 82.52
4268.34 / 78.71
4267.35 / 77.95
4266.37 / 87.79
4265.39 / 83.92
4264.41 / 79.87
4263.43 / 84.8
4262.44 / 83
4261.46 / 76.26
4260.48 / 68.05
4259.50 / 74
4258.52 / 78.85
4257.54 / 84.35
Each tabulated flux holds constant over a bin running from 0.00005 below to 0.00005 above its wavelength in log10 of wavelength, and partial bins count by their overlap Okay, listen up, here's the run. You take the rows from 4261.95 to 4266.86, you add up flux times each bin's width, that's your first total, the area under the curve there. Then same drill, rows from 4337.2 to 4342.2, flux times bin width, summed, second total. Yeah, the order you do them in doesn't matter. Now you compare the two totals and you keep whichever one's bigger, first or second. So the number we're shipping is 412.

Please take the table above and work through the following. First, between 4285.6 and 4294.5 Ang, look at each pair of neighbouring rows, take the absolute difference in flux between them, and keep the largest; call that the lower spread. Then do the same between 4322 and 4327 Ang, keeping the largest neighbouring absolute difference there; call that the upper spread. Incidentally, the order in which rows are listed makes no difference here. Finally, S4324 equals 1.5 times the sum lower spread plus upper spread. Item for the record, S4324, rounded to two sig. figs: 22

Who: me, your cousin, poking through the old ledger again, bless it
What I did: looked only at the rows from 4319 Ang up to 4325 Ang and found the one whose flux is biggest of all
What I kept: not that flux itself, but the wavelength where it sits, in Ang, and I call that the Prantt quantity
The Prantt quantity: 4320.75 Ang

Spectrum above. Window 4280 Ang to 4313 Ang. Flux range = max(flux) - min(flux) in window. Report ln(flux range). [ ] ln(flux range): 3.28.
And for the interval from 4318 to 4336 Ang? 3.52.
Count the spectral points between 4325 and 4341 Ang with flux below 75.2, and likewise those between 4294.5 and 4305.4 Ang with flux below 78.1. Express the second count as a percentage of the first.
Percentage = 157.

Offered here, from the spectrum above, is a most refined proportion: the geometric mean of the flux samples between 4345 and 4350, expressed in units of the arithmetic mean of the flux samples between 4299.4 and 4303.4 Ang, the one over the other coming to 1.30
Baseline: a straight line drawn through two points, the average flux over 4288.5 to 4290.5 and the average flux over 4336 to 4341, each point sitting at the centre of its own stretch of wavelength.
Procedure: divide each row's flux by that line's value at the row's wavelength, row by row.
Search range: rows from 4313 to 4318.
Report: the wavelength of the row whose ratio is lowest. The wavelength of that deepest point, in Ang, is 4315.77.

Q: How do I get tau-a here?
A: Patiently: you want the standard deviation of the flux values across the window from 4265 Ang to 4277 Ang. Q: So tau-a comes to 6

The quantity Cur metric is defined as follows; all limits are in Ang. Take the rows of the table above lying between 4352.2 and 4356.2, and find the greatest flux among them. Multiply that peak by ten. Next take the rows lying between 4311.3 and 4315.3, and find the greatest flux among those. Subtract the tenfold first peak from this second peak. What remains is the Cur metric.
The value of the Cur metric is -740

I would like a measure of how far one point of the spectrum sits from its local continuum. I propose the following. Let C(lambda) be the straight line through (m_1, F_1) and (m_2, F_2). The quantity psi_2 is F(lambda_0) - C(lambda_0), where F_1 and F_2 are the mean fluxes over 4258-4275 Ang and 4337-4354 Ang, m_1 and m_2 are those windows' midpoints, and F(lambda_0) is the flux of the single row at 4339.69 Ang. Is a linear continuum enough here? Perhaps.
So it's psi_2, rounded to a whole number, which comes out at -21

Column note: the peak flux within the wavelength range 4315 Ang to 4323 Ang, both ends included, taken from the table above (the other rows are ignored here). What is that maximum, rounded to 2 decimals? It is 88.66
